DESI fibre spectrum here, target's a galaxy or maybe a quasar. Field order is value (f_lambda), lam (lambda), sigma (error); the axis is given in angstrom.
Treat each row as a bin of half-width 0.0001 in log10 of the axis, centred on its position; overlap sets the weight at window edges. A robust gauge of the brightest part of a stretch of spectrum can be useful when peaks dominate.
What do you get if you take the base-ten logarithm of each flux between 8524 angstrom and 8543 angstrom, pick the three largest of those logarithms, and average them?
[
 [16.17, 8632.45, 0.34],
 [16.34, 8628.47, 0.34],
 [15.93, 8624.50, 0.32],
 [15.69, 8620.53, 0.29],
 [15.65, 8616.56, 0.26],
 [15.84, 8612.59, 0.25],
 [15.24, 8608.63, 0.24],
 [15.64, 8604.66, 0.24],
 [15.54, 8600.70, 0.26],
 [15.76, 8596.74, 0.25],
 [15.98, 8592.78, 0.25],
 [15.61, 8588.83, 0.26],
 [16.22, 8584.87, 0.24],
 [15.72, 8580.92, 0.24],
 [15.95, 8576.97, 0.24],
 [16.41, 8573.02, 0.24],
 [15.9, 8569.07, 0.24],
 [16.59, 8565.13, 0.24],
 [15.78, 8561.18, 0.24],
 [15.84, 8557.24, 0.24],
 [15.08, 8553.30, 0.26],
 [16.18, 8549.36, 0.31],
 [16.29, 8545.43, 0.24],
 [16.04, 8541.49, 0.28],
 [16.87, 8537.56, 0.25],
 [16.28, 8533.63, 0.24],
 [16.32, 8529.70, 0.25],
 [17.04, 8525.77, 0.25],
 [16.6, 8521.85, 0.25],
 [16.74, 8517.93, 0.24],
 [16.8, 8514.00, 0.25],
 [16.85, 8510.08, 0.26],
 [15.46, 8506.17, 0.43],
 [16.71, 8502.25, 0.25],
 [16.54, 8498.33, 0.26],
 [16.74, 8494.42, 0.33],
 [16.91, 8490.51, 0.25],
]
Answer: 1.224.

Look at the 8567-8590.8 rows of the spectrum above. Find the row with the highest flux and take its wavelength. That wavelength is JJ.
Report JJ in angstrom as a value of 8573.02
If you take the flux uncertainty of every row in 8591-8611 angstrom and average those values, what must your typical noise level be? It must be 0.248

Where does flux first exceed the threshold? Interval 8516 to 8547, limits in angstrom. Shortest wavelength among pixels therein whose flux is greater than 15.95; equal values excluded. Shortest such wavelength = 8517.93 angstrom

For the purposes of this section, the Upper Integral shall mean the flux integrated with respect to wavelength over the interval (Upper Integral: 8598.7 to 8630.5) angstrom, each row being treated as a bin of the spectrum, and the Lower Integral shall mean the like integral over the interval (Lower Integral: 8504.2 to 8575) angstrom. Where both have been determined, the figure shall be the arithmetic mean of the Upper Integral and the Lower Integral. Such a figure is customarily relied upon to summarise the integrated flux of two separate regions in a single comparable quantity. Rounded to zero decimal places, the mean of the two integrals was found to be 826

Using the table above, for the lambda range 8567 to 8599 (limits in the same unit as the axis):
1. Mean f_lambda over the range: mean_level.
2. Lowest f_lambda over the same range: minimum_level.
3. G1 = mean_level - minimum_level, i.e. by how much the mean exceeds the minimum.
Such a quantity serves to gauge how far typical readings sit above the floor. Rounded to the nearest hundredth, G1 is 0.33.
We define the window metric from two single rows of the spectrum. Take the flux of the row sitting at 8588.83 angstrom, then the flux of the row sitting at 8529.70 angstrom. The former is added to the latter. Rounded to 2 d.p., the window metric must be 31.93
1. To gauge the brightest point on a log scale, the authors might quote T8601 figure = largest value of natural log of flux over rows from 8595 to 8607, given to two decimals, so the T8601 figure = 2.76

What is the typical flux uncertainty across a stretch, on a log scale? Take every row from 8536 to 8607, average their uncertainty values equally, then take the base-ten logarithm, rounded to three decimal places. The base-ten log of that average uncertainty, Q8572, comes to -0.600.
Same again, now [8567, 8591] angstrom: -0.614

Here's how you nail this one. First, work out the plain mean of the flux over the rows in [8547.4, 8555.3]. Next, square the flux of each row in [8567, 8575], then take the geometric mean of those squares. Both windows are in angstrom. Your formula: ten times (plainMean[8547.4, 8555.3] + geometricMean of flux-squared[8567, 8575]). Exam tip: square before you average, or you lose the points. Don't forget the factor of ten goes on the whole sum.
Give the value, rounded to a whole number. 2765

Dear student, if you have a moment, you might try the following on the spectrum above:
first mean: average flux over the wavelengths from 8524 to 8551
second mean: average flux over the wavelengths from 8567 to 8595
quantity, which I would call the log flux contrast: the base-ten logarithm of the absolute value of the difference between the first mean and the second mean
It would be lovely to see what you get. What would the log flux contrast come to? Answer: -0.34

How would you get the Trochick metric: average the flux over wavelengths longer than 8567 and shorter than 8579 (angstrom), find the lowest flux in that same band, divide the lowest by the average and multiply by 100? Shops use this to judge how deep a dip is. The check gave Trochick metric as 98.8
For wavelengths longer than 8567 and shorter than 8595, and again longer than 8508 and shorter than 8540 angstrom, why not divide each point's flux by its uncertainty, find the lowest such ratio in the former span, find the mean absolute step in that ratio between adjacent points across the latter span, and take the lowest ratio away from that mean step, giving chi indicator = -57.8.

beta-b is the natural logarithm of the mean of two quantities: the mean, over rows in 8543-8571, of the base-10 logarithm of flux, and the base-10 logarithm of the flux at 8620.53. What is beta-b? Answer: 0.182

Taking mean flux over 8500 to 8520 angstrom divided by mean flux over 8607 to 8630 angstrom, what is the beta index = 1.05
